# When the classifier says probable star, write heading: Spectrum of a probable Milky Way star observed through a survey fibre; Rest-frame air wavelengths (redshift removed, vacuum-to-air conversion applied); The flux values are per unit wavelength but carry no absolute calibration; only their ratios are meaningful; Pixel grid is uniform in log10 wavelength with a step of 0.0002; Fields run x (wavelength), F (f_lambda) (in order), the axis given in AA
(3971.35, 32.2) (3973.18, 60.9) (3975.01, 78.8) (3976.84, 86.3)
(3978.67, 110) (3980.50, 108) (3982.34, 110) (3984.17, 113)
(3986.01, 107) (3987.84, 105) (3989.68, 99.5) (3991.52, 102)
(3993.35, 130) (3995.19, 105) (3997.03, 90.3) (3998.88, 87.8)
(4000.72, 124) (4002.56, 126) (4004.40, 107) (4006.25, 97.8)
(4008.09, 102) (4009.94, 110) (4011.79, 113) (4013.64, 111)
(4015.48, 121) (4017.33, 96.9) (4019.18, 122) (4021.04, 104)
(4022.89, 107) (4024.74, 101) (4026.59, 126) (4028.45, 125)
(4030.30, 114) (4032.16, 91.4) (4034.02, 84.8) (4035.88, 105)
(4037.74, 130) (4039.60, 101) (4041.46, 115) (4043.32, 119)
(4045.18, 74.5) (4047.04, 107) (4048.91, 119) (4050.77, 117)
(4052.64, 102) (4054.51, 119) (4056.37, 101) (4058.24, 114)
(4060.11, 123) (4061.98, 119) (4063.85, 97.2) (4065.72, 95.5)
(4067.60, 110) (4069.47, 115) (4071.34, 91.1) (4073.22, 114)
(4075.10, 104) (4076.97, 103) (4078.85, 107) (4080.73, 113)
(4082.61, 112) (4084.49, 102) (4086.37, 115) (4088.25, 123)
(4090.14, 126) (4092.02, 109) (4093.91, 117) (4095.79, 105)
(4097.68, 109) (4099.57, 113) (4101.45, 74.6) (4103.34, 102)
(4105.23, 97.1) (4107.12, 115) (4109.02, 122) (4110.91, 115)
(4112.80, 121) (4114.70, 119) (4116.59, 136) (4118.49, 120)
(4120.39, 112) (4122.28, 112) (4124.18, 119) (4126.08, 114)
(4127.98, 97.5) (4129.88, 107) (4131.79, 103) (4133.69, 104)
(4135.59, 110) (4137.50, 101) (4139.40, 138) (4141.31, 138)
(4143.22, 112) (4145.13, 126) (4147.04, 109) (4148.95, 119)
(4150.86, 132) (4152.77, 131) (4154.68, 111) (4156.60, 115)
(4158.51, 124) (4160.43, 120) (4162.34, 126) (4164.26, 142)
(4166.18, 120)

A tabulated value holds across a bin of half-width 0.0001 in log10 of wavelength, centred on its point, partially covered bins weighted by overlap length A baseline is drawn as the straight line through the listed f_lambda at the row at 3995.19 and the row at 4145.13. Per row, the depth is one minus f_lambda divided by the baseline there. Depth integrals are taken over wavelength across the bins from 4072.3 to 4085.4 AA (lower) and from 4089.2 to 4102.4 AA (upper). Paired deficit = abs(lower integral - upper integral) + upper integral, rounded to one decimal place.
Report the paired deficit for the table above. 1.5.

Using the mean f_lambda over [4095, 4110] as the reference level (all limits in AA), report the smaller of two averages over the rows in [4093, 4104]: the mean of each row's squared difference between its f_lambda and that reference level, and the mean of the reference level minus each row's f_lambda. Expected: 1.3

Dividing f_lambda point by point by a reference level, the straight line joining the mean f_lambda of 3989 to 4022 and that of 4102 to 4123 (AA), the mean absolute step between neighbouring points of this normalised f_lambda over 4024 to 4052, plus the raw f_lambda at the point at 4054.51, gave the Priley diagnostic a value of 119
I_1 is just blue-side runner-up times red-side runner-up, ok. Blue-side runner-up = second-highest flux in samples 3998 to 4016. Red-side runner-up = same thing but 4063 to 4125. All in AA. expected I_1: 15624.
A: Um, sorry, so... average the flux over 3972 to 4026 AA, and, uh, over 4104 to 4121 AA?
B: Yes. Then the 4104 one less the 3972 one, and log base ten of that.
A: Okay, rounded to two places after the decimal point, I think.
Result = 1.11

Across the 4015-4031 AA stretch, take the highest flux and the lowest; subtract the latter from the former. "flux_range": 29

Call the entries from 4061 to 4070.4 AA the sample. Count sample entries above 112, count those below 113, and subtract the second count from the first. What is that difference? -1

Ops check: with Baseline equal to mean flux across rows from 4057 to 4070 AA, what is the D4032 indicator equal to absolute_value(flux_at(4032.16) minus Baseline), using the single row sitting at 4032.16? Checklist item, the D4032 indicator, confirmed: 19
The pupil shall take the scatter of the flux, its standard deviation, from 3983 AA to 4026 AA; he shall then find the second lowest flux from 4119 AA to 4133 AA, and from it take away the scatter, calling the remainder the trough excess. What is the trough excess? 92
